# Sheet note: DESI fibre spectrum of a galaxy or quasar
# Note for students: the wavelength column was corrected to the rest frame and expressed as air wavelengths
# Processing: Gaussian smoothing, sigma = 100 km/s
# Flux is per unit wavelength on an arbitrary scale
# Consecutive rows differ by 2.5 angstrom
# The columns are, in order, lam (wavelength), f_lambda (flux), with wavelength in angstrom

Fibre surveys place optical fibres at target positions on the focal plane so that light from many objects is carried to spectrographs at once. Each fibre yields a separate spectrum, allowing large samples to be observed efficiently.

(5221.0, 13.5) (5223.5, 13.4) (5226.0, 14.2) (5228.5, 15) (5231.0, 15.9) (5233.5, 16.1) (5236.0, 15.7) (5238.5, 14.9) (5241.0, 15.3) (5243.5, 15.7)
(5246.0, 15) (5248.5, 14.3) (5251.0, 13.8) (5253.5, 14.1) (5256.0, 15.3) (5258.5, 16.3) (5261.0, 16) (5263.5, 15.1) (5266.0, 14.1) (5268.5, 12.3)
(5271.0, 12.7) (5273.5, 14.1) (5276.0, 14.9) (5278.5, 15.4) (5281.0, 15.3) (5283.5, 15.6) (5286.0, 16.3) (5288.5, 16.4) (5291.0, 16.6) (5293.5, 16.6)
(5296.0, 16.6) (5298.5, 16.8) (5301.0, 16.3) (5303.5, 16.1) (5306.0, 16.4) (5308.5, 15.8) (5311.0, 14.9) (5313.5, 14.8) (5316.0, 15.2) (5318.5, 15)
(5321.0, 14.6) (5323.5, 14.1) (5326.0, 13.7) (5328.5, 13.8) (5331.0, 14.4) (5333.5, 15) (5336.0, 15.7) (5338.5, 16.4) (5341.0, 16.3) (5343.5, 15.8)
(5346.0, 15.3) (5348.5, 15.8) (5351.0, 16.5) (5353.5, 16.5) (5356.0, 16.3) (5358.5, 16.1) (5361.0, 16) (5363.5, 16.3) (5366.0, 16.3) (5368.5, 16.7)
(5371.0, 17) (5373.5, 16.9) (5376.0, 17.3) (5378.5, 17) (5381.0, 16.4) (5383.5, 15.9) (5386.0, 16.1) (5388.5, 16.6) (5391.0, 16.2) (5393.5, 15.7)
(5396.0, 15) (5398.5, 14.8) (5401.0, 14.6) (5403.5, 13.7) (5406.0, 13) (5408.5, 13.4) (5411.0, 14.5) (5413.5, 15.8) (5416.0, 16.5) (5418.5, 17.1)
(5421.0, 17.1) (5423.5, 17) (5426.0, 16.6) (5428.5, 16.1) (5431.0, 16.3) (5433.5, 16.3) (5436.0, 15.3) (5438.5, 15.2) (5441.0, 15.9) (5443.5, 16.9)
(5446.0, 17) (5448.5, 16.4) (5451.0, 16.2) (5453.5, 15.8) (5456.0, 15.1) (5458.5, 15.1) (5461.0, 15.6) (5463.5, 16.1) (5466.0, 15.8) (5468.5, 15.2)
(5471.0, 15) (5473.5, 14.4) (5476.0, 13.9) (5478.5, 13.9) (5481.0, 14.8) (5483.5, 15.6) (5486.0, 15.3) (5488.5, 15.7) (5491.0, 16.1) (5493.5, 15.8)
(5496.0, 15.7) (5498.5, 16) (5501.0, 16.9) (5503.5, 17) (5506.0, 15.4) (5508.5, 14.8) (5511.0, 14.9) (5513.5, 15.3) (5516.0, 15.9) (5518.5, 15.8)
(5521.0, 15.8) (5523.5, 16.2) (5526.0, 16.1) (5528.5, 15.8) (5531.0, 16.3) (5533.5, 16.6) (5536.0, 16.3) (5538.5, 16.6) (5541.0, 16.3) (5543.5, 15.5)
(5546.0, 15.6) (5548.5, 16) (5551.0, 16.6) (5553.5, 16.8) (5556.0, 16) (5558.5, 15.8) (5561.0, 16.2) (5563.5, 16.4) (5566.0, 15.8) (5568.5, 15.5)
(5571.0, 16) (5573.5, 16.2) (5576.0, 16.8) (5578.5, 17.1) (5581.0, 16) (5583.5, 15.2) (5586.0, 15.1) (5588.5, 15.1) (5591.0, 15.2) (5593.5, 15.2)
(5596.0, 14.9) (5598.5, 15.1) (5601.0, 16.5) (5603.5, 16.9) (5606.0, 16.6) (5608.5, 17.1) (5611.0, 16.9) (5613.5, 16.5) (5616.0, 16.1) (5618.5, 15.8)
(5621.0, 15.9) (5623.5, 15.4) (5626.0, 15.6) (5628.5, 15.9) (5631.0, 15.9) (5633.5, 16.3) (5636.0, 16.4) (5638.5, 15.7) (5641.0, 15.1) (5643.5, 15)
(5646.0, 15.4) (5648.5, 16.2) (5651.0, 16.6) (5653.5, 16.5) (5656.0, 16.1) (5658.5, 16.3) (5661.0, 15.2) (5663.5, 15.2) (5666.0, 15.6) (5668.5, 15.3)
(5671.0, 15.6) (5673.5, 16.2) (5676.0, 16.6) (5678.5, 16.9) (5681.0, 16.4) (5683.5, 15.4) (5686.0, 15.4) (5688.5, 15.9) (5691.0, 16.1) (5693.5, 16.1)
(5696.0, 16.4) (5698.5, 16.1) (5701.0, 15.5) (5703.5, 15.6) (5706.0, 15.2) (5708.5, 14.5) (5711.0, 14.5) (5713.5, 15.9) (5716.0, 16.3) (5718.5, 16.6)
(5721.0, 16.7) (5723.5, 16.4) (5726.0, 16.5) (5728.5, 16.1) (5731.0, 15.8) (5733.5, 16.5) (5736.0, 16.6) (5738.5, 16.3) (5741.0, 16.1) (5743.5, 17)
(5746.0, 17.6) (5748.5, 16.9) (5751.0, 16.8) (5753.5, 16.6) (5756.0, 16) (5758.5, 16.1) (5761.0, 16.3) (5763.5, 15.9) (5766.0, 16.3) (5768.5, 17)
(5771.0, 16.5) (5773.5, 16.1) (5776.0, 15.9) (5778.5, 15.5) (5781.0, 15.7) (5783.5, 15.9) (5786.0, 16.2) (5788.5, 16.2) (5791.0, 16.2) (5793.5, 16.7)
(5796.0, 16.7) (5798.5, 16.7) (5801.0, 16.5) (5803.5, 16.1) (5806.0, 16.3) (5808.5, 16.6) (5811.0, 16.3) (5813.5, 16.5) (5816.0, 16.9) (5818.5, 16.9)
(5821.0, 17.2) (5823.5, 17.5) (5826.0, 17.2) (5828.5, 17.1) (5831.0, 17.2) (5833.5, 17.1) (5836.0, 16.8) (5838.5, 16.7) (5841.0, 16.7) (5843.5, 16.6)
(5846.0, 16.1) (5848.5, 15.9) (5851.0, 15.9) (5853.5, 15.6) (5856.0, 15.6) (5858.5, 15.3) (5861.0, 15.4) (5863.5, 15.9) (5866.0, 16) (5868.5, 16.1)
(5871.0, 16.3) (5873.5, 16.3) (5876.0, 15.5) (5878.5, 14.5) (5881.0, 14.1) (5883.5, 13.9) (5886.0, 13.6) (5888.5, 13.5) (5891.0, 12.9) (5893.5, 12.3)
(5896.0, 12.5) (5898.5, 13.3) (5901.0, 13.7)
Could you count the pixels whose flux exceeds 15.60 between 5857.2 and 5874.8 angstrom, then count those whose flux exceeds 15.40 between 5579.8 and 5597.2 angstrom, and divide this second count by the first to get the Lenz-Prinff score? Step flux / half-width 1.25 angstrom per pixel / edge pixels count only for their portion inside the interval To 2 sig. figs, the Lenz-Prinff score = 0.20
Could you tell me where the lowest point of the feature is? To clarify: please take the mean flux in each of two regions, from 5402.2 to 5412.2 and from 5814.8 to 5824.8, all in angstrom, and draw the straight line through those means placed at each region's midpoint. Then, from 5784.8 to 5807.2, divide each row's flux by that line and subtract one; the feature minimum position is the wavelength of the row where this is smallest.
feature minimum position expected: 5803.5 angstrom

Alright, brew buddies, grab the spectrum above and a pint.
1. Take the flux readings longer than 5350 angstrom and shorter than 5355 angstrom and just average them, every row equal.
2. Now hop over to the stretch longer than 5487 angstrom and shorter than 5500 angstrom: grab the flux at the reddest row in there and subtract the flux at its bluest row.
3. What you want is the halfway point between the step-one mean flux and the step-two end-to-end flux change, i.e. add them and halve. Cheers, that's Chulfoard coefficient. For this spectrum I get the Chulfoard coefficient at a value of 8.4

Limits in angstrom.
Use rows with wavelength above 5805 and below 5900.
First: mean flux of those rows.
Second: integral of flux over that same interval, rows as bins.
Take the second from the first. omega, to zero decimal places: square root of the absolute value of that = 38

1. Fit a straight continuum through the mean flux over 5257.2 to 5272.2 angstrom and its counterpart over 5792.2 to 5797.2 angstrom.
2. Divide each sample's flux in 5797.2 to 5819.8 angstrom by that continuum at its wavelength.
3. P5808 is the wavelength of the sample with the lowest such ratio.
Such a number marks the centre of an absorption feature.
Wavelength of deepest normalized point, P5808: 5803.5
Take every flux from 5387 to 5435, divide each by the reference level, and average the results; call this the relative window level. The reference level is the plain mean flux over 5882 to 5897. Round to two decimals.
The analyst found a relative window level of 1.19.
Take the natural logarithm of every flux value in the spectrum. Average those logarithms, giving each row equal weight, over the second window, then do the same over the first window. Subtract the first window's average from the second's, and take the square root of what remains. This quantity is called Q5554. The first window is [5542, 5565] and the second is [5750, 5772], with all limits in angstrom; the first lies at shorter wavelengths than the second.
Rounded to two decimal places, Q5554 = 0.13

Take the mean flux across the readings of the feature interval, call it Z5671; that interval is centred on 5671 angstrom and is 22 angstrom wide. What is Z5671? 15.9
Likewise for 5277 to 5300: 16.2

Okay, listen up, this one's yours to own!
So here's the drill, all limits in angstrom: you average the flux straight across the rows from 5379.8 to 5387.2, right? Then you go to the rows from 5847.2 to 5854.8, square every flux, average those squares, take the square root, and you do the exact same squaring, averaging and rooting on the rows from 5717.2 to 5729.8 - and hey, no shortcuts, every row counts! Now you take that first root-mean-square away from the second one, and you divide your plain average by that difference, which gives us 24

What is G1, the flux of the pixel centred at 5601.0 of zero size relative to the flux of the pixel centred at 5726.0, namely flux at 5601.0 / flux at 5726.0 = 1.00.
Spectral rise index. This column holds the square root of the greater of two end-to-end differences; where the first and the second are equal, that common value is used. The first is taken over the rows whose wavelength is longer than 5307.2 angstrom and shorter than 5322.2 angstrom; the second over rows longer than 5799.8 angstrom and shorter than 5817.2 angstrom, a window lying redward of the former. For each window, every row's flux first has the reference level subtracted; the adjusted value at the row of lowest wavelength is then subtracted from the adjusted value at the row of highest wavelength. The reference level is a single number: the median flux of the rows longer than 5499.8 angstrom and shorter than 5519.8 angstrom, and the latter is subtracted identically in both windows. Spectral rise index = 0.63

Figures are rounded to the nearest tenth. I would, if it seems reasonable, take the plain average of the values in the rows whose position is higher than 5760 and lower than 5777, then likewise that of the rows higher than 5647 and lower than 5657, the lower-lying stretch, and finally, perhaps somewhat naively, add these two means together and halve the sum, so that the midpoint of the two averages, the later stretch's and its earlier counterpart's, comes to 16.3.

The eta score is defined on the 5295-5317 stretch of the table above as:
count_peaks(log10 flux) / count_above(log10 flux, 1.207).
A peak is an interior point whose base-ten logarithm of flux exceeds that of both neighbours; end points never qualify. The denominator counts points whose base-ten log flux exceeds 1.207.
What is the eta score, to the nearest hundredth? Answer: 0.50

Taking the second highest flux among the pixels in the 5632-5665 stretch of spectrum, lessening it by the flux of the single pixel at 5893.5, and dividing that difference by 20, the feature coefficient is 0.21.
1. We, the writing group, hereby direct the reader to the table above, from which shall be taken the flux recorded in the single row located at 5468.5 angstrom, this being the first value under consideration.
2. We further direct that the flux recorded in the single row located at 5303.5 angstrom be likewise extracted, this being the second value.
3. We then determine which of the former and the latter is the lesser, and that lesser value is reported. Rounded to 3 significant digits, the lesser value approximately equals 15.2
